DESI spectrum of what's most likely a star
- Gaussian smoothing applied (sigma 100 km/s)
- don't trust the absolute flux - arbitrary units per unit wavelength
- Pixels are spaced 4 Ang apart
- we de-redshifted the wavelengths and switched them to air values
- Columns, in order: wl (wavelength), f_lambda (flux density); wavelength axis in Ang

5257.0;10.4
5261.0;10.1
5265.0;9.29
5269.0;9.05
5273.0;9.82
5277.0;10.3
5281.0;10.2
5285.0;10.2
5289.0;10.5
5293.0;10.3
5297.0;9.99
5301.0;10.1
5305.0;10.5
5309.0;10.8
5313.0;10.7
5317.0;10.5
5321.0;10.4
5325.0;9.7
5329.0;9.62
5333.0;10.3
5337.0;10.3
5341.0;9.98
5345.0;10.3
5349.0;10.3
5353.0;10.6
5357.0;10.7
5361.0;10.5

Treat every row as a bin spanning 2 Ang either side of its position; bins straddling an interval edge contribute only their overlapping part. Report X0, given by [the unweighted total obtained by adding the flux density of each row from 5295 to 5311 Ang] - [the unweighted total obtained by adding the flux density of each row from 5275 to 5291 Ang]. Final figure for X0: 0.2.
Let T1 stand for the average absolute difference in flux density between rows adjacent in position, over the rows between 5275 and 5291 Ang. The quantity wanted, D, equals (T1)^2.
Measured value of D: 0.02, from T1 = 0.13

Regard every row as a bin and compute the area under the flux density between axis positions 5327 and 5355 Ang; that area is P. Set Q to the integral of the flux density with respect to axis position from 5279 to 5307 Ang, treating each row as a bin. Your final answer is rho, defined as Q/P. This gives 1.01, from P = 286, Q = 287.2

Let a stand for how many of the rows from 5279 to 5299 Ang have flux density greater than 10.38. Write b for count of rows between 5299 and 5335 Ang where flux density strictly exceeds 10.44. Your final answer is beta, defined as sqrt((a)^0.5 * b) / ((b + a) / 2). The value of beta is 0.80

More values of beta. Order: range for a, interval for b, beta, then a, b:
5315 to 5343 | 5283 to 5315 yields 0.79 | 2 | 4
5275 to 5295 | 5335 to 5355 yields 1.00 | 1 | 1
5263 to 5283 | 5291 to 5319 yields 0.00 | 0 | 4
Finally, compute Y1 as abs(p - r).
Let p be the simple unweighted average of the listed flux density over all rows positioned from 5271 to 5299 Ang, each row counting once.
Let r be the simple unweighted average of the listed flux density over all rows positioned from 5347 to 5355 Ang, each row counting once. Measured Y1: 0.26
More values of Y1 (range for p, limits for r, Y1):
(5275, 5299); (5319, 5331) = 0.34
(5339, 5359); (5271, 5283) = 0.27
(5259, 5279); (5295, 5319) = 0.72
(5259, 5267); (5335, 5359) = 0.67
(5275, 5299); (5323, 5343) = 0.27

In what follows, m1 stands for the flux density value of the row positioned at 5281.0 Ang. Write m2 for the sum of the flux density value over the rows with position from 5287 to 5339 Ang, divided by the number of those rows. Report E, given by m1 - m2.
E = -0.09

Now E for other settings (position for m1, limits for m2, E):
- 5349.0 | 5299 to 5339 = 0.01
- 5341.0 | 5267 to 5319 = -0.25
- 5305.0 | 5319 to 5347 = 0.41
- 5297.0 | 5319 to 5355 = -0.18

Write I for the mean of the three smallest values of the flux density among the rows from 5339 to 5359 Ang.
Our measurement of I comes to 10.2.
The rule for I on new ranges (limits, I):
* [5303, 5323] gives 10.5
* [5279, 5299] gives 10.1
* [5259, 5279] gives 9.4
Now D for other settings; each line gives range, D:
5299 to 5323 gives 0.05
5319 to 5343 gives 0.13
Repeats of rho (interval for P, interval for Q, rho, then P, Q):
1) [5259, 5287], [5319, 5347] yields 1.02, 276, 282.4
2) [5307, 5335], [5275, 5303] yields 0.99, 288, 286.4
